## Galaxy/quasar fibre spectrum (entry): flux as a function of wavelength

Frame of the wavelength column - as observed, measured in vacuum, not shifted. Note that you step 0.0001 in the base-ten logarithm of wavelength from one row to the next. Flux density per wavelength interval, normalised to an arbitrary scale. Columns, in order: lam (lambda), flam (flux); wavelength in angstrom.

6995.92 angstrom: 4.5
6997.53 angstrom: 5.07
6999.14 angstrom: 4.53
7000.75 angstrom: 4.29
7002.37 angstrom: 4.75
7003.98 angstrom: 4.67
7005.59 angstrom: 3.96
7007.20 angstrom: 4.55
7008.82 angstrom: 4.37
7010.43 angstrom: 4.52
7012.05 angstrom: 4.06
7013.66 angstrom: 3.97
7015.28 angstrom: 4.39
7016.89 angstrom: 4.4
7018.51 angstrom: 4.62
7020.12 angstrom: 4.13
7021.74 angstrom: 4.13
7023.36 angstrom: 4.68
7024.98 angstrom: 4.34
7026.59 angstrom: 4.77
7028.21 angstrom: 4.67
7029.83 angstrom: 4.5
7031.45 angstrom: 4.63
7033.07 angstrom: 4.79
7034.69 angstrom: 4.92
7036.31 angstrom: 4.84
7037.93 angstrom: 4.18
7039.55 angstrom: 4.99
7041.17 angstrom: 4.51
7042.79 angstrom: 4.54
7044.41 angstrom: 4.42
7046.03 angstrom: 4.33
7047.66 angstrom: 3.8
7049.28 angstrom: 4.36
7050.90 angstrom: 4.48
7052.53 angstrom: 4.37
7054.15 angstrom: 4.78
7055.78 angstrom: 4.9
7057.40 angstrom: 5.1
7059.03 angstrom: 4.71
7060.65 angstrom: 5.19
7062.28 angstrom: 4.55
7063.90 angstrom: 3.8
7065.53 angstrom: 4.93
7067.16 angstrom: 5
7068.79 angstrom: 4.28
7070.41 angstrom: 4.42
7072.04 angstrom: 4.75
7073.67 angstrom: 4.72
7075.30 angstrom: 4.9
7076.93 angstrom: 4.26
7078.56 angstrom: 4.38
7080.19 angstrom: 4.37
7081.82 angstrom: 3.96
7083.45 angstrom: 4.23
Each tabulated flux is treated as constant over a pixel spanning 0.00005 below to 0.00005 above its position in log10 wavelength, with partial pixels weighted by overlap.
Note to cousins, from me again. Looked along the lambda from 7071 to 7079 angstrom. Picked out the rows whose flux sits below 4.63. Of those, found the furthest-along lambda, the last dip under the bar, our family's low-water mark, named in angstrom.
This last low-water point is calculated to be 7078.56 angstrom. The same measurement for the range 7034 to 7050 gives 7049.28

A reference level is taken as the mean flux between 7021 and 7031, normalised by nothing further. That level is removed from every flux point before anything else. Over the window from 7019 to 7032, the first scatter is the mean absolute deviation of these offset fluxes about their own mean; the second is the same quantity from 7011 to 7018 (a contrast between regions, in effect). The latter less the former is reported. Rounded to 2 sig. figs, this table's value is -0.021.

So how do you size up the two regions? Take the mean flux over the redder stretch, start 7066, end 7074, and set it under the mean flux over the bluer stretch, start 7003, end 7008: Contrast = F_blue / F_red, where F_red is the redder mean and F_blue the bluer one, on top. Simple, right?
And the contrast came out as 0.95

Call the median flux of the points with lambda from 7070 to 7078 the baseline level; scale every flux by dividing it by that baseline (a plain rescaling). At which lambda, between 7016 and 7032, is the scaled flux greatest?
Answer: 7026.59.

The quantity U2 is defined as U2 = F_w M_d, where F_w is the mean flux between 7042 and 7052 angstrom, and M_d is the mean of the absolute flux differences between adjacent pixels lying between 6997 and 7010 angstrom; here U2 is 1.73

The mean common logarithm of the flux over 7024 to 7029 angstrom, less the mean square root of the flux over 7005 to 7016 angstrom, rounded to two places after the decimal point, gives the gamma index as -1.40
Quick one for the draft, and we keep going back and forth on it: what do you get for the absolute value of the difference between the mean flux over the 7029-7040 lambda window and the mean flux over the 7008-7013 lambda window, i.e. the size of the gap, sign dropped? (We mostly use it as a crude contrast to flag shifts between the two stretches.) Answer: 0.38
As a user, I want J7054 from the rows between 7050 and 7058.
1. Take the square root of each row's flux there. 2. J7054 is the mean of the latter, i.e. 2.17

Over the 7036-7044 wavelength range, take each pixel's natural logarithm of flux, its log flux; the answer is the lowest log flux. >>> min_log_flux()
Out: 1.43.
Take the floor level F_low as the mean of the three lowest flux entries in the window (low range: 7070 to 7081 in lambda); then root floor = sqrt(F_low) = 2.08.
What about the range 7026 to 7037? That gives 2.14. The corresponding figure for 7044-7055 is 2.04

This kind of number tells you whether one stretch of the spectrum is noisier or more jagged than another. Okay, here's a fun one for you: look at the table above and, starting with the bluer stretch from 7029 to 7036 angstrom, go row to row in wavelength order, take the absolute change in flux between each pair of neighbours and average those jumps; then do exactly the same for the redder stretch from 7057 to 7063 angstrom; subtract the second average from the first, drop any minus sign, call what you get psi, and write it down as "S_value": 0.36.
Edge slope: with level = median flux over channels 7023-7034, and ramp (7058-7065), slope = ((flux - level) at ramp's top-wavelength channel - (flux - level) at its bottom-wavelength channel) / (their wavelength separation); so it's -0.19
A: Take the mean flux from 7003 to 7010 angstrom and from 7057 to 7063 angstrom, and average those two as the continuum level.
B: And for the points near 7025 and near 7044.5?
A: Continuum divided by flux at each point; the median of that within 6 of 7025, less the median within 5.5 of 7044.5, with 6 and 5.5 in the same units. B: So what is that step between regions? -0.02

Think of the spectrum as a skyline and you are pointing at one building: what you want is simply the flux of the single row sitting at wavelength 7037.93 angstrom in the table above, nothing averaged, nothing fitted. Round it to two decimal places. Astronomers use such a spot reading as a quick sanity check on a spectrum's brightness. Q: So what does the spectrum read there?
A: 4.18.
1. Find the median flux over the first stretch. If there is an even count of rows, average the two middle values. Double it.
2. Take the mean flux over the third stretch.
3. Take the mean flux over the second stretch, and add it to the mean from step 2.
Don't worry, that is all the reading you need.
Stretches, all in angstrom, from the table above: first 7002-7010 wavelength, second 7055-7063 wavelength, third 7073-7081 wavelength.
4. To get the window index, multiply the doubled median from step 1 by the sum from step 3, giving 85.7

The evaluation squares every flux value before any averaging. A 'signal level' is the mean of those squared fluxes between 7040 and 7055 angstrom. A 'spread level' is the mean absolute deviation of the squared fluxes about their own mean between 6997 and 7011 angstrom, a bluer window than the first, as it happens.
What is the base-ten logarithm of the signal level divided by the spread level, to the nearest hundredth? 1.01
